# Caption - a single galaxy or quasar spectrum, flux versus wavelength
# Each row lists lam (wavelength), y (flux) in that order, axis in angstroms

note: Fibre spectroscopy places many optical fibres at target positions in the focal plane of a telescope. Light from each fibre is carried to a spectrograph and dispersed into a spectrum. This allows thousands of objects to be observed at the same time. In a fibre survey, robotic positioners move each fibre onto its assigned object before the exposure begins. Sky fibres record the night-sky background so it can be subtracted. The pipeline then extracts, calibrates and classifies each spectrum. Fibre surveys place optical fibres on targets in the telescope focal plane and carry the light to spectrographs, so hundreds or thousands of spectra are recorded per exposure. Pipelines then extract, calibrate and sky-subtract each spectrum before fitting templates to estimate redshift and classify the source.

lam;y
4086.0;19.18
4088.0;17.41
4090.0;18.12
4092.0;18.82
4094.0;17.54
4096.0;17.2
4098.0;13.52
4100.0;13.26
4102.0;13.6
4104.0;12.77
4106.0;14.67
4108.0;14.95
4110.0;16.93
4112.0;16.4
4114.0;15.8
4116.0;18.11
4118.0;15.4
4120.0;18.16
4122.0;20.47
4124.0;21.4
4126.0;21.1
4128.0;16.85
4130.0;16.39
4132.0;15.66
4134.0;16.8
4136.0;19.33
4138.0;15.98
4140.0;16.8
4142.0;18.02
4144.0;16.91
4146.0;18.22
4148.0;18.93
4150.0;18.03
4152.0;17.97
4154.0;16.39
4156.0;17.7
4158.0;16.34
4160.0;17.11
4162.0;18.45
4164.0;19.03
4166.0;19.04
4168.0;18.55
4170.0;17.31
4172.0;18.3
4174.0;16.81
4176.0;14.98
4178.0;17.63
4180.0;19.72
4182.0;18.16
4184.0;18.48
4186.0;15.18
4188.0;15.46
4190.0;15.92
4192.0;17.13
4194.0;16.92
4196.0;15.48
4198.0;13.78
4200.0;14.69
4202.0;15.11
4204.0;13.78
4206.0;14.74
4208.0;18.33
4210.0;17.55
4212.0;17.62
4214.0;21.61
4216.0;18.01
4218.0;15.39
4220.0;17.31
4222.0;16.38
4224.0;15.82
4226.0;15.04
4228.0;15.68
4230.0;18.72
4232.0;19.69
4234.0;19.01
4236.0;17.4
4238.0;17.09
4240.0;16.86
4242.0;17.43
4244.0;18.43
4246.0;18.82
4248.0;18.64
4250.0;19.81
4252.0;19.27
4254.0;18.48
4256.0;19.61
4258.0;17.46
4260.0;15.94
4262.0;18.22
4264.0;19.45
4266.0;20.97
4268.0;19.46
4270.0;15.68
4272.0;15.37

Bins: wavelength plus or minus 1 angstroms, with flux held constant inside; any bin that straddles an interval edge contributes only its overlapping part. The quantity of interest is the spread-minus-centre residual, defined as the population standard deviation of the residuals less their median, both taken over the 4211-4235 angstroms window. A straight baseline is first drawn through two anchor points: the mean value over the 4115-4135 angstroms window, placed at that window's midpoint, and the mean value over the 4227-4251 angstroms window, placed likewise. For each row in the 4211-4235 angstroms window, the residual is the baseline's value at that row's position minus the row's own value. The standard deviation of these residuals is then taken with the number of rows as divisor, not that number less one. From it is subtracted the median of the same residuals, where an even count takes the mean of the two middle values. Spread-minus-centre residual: 1.26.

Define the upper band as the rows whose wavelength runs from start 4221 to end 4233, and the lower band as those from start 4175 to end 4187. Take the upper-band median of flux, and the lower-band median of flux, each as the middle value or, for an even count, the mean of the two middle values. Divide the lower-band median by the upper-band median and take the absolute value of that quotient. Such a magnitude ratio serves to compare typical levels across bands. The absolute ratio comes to 1.11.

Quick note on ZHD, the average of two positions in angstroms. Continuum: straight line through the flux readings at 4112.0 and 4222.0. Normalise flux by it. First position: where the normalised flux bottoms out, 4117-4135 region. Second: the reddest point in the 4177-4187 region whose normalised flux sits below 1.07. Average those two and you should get 4152 angstroms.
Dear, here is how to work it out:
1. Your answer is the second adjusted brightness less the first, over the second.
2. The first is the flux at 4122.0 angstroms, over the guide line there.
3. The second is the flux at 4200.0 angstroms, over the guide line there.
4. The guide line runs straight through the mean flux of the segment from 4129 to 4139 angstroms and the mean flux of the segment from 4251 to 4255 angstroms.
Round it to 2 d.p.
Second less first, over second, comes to -0.51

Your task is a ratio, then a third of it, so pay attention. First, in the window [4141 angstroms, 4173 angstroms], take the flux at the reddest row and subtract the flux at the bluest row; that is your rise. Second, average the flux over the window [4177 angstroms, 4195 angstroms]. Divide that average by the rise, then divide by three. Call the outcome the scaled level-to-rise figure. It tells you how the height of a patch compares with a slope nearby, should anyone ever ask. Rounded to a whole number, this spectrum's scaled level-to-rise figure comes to 20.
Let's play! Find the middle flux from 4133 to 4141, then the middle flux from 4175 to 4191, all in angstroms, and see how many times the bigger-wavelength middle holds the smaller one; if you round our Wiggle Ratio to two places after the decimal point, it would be 1.00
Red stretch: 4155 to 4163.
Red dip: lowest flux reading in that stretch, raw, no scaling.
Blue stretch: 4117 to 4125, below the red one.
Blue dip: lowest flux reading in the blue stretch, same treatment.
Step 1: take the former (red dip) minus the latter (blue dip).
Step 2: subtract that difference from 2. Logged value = 1.1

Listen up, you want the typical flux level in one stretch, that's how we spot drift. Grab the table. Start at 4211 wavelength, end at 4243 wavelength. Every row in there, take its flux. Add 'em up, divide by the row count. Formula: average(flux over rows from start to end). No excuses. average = 17.4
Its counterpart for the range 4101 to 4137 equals 16.9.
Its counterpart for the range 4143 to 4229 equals 17.0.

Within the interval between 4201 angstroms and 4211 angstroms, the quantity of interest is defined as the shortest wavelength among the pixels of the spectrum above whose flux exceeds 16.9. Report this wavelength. 4208.0 angstroms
